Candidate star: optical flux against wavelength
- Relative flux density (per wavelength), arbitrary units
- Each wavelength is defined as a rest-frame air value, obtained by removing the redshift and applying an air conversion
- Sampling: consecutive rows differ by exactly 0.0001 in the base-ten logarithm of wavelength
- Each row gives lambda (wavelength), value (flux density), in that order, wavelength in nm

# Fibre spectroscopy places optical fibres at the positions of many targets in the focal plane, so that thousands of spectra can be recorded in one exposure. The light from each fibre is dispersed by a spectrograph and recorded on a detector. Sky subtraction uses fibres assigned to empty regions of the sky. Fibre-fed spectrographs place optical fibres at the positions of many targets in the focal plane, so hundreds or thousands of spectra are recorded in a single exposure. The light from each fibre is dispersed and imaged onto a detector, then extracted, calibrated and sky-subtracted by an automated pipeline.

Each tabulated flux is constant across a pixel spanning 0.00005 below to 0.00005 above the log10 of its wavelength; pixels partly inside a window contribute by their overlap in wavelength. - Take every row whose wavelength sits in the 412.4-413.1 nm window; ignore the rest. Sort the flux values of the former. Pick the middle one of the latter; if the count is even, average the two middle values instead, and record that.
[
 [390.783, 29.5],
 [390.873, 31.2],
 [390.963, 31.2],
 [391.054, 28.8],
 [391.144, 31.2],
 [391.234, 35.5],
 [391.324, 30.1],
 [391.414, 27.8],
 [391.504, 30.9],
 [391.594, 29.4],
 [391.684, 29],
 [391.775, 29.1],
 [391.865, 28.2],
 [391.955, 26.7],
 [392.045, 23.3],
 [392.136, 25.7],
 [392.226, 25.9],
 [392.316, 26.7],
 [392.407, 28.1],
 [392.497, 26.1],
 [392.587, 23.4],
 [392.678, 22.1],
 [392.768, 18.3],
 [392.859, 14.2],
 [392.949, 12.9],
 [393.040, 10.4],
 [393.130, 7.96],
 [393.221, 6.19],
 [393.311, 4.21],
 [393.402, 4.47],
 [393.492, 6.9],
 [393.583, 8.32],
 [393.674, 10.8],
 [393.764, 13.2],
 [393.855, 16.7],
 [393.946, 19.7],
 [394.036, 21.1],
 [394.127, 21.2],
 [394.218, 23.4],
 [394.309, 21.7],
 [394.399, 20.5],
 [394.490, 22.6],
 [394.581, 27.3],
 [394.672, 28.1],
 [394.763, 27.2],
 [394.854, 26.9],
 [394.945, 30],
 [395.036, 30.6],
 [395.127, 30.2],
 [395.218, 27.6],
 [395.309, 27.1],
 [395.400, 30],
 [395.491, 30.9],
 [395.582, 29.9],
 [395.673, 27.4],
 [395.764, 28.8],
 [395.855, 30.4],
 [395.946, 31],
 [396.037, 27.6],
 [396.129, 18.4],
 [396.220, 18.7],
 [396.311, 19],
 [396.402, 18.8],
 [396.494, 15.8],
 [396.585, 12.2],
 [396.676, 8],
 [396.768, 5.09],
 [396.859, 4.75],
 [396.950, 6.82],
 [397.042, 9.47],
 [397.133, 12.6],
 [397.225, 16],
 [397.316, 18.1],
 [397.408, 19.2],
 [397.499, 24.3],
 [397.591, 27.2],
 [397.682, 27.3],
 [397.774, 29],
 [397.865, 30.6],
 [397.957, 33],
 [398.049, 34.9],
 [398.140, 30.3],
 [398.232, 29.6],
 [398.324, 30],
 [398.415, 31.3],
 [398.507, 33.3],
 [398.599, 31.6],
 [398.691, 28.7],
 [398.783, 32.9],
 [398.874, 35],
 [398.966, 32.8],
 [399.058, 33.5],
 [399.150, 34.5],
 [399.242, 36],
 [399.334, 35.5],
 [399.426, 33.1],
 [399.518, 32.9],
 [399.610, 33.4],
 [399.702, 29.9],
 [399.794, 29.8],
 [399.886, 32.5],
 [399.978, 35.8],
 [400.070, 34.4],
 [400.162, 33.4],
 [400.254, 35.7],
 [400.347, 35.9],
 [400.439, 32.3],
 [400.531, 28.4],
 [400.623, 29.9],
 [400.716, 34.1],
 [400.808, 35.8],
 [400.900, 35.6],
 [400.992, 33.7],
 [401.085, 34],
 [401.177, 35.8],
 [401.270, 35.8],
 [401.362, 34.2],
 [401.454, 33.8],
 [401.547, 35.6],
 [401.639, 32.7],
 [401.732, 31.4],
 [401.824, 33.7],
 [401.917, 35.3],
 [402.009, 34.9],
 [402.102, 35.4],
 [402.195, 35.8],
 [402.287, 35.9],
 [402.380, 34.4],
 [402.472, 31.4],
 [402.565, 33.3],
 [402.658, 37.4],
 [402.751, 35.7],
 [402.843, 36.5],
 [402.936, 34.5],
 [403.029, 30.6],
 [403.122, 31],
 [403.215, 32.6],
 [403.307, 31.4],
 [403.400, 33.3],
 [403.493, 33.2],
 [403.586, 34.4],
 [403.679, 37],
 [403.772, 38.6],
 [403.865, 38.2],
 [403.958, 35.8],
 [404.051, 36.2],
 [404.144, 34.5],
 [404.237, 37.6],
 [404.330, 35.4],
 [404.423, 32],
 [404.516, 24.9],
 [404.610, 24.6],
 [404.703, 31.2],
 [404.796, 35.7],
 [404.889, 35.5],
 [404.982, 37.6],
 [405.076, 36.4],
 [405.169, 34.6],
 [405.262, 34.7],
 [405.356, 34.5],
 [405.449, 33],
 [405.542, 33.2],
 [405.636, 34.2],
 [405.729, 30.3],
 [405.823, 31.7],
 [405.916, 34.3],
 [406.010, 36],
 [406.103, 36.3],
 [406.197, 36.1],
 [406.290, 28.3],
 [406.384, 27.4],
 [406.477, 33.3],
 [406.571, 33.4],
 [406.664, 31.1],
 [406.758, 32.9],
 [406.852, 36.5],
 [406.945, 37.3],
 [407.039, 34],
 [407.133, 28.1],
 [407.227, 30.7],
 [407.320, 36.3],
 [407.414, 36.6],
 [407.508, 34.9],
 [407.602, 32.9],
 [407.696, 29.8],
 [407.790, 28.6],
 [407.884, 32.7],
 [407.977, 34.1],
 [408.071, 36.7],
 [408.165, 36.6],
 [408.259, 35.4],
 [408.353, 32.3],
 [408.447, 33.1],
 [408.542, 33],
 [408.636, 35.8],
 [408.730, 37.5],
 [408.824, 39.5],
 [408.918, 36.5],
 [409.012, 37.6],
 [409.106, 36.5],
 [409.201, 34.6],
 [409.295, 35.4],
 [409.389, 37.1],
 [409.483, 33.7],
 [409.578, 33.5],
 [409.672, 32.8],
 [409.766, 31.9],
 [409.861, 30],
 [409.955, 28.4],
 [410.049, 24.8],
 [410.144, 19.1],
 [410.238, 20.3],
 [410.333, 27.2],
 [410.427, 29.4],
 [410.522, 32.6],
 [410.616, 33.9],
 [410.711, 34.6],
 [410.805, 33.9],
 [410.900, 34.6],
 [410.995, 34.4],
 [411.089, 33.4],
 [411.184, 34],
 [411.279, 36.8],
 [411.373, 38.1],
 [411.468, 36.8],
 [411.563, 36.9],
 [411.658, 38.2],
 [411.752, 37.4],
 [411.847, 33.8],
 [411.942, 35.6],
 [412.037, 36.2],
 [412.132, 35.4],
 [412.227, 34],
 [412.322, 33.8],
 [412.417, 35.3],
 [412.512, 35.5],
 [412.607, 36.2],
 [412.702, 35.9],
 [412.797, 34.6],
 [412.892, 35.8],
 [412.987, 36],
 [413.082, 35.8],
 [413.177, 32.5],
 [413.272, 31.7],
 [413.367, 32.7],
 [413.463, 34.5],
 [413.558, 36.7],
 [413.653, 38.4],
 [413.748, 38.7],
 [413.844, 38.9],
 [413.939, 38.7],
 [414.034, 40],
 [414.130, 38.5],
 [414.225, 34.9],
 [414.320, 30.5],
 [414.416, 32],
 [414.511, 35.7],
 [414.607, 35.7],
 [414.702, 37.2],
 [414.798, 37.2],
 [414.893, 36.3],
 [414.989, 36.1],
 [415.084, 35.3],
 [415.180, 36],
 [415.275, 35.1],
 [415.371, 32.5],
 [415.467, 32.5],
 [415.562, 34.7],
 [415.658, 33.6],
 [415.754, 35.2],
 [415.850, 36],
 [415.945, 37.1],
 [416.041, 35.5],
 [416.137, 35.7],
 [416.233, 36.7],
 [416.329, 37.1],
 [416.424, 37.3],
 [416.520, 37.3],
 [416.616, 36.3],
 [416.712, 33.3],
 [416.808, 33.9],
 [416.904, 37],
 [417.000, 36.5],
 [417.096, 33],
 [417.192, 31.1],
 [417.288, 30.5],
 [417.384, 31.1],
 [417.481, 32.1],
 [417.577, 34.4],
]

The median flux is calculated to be 35.8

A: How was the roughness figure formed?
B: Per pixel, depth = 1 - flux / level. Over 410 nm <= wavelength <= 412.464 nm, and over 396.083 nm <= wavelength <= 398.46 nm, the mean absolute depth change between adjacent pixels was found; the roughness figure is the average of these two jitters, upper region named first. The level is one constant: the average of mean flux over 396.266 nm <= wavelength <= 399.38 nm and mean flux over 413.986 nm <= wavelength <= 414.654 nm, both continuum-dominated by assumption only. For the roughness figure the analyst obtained 0.063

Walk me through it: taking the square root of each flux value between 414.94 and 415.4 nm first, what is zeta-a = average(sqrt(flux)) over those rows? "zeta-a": 5.92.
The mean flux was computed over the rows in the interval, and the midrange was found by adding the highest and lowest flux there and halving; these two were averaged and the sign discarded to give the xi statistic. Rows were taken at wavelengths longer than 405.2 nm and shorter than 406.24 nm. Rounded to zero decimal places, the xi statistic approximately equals 34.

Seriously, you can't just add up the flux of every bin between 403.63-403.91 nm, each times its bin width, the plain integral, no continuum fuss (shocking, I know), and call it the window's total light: 10.6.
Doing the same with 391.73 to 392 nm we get 7.6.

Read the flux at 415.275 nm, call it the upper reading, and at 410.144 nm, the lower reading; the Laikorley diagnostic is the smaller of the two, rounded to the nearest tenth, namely 19.1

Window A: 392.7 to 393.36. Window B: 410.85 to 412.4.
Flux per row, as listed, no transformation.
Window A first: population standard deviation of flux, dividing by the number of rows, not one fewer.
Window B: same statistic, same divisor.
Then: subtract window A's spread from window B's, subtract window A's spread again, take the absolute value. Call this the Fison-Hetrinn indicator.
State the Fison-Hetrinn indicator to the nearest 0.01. 7.51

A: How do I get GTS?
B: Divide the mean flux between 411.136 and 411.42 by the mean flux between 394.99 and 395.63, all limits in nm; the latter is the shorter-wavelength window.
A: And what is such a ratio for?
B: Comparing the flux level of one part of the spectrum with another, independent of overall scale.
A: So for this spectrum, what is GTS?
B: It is 1.23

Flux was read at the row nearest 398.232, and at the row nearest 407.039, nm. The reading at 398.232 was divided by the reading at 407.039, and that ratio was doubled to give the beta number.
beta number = 1.74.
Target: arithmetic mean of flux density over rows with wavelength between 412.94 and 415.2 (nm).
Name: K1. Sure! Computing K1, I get 35.8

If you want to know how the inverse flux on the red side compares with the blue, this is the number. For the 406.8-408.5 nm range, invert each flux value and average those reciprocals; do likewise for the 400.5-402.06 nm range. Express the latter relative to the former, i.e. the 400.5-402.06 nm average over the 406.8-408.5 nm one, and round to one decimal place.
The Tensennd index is 1.0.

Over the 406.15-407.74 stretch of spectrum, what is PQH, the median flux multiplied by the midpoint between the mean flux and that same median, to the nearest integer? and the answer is 1103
